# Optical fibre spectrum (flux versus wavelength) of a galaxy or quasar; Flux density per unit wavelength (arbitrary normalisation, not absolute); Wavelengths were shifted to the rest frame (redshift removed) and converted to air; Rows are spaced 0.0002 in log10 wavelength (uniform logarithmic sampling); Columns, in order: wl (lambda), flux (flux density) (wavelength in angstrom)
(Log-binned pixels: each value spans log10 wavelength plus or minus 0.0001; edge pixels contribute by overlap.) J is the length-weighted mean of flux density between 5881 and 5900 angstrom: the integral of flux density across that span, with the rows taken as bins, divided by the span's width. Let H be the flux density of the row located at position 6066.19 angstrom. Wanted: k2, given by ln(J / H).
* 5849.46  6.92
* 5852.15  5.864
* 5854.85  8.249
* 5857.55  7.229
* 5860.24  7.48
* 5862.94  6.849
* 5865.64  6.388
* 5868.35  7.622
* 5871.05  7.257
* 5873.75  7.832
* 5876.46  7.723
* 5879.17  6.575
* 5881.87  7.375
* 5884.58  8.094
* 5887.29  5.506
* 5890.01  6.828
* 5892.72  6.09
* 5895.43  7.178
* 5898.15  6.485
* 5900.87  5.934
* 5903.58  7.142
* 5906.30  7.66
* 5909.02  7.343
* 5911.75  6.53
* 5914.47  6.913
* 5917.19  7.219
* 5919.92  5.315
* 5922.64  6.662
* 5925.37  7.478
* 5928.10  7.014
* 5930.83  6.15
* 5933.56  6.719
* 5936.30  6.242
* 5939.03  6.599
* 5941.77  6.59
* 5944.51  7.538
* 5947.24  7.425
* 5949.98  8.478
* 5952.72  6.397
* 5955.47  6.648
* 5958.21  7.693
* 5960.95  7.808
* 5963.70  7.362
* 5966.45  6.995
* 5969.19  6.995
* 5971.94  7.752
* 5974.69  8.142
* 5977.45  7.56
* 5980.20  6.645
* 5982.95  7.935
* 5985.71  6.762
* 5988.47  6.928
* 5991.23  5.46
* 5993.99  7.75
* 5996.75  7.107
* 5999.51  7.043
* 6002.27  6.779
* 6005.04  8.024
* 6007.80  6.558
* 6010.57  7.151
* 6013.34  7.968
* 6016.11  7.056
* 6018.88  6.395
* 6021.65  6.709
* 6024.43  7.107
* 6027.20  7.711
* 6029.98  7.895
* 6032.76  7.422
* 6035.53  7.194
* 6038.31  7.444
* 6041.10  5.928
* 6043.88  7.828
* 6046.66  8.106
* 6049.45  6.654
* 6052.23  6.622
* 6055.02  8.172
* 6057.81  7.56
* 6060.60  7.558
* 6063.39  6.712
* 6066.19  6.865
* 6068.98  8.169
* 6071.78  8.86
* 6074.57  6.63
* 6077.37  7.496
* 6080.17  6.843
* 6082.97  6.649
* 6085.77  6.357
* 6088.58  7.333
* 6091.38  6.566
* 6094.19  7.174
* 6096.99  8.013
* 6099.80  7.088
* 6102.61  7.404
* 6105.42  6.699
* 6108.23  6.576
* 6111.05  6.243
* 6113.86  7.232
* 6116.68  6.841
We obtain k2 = -0.02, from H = 6.865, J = 6.75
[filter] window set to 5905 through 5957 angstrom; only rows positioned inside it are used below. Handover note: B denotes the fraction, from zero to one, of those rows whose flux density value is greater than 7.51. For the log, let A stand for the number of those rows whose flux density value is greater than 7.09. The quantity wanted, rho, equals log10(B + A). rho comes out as 0.85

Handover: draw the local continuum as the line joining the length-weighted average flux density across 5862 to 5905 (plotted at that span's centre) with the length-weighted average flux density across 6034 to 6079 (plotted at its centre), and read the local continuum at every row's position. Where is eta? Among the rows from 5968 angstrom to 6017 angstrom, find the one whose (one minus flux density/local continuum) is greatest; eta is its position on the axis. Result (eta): 5991.23 angstrom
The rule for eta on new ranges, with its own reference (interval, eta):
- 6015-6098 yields 6041.10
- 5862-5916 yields 5887.29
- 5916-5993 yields 5919.92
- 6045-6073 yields 6052.23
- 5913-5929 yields 5919.92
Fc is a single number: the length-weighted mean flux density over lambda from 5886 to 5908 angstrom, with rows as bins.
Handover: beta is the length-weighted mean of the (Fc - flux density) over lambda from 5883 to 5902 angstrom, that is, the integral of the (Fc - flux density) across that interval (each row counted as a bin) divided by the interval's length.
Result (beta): 0.01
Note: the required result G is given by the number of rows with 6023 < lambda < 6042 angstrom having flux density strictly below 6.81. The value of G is 1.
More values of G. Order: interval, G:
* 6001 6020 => 3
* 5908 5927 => 3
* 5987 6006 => 2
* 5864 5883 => 2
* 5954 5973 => 1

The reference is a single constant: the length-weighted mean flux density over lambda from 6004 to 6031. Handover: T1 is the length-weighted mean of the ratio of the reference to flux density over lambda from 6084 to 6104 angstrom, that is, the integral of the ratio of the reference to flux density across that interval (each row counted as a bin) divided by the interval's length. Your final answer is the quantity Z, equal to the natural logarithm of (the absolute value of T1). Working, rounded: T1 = 1.02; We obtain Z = 0.02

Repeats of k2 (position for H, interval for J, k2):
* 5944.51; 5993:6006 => -0.03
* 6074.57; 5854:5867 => 0.08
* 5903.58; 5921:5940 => -0.07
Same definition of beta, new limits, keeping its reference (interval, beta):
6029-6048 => -0.77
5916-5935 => -0.03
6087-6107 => -0.55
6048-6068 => -0.57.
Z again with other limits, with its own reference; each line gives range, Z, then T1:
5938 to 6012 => 0.01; 1.01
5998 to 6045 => 0.01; 1.01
